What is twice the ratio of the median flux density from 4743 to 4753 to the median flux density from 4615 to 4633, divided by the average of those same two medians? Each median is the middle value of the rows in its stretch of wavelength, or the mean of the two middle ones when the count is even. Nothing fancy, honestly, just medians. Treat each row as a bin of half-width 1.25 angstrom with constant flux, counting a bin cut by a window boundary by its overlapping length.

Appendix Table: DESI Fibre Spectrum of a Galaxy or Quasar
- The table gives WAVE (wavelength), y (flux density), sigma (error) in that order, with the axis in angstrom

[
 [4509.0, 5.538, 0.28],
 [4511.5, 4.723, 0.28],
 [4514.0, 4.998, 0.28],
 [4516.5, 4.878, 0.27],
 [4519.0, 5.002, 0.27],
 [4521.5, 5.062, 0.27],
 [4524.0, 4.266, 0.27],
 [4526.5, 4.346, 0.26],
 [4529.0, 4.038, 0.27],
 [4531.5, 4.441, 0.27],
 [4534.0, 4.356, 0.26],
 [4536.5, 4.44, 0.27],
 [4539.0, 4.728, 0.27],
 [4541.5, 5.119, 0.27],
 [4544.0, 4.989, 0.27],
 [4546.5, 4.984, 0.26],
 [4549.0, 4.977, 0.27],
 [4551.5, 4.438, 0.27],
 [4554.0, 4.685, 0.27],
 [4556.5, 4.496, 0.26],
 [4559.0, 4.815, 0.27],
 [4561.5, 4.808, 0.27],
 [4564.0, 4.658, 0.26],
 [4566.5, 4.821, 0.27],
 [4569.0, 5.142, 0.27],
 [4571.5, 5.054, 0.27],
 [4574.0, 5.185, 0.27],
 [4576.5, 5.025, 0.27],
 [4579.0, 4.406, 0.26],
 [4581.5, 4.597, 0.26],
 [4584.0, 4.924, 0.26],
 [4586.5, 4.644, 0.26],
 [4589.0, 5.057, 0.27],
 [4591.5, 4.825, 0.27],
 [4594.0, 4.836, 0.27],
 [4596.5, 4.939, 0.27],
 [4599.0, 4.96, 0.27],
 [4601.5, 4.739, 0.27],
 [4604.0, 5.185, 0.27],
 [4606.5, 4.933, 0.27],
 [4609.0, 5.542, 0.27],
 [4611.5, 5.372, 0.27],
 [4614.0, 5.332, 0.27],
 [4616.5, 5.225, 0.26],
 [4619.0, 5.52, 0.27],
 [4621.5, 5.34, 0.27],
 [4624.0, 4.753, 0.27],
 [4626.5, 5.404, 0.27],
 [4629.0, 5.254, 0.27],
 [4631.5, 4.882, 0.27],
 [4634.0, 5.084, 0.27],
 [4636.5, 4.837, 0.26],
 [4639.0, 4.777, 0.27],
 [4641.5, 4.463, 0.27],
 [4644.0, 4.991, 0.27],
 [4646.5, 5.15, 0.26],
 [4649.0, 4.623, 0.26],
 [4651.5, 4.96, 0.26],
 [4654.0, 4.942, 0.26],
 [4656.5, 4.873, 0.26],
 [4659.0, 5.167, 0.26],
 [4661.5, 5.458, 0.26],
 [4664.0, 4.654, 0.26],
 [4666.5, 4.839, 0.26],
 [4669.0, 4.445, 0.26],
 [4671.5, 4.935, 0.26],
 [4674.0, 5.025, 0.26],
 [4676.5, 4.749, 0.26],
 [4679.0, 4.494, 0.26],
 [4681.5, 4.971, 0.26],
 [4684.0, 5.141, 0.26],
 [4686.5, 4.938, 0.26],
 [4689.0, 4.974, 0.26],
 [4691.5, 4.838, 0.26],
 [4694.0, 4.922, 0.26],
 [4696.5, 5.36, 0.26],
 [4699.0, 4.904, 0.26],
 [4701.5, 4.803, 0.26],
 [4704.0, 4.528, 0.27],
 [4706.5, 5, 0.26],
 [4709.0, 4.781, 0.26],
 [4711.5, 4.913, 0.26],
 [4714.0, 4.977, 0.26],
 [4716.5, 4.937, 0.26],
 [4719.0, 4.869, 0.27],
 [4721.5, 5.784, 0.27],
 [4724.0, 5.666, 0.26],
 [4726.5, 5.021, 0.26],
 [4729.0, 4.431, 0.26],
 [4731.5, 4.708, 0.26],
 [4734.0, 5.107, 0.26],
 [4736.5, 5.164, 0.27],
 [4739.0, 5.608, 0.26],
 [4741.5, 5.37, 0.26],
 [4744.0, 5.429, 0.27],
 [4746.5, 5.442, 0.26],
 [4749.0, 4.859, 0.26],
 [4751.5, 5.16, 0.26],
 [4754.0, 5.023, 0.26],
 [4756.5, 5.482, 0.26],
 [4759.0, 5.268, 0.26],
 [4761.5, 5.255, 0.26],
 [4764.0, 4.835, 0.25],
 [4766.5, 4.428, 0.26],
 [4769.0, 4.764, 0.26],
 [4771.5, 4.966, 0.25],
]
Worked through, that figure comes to 0.382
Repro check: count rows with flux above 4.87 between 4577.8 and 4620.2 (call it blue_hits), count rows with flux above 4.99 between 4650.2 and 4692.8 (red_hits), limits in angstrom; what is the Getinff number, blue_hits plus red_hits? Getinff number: 15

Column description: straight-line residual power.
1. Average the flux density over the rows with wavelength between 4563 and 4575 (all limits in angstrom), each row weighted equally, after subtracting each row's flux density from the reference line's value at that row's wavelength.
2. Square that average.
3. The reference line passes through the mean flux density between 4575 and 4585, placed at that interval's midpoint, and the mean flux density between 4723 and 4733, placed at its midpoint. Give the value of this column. 0.06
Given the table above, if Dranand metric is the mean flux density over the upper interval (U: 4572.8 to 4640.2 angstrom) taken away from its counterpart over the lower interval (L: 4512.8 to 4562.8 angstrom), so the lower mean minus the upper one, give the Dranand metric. -0.33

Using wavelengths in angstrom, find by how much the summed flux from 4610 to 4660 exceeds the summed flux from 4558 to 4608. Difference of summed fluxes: 3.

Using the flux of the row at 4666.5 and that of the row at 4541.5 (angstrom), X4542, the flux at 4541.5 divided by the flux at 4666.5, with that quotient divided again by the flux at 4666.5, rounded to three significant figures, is 0.219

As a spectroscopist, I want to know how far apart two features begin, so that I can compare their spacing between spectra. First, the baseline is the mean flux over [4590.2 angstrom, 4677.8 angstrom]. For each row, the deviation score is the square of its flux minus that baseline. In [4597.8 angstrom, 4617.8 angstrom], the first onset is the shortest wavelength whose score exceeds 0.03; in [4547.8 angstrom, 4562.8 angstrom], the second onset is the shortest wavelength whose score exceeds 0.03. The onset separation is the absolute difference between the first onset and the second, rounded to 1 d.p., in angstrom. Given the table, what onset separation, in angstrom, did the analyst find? 50.0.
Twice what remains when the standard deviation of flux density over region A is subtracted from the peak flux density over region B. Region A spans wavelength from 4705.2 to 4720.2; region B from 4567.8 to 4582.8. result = 10.2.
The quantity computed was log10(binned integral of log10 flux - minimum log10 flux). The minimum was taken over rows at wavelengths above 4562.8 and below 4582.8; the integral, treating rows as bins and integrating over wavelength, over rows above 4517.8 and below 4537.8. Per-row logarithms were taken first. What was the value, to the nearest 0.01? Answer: 1.09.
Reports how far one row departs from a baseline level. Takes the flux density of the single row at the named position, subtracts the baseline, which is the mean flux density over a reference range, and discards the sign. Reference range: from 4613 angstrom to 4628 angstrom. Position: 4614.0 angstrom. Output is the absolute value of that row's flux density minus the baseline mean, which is 0.1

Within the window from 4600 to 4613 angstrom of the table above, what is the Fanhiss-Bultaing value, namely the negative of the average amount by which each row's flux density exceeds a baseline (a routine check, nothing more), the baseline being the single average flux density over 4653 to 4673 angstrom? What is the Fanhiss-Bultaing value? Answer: -0.24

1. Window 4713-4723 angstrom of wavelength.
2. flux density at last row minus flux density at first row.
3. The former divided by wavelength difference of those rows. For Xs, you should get 0.108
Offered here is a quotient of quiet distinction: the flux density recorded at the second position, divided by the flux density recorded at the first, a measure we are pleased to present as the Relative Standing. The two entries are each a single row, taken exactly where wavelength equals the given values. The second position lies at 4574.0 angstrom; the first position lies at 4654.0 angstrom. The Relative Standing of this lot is 1.05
